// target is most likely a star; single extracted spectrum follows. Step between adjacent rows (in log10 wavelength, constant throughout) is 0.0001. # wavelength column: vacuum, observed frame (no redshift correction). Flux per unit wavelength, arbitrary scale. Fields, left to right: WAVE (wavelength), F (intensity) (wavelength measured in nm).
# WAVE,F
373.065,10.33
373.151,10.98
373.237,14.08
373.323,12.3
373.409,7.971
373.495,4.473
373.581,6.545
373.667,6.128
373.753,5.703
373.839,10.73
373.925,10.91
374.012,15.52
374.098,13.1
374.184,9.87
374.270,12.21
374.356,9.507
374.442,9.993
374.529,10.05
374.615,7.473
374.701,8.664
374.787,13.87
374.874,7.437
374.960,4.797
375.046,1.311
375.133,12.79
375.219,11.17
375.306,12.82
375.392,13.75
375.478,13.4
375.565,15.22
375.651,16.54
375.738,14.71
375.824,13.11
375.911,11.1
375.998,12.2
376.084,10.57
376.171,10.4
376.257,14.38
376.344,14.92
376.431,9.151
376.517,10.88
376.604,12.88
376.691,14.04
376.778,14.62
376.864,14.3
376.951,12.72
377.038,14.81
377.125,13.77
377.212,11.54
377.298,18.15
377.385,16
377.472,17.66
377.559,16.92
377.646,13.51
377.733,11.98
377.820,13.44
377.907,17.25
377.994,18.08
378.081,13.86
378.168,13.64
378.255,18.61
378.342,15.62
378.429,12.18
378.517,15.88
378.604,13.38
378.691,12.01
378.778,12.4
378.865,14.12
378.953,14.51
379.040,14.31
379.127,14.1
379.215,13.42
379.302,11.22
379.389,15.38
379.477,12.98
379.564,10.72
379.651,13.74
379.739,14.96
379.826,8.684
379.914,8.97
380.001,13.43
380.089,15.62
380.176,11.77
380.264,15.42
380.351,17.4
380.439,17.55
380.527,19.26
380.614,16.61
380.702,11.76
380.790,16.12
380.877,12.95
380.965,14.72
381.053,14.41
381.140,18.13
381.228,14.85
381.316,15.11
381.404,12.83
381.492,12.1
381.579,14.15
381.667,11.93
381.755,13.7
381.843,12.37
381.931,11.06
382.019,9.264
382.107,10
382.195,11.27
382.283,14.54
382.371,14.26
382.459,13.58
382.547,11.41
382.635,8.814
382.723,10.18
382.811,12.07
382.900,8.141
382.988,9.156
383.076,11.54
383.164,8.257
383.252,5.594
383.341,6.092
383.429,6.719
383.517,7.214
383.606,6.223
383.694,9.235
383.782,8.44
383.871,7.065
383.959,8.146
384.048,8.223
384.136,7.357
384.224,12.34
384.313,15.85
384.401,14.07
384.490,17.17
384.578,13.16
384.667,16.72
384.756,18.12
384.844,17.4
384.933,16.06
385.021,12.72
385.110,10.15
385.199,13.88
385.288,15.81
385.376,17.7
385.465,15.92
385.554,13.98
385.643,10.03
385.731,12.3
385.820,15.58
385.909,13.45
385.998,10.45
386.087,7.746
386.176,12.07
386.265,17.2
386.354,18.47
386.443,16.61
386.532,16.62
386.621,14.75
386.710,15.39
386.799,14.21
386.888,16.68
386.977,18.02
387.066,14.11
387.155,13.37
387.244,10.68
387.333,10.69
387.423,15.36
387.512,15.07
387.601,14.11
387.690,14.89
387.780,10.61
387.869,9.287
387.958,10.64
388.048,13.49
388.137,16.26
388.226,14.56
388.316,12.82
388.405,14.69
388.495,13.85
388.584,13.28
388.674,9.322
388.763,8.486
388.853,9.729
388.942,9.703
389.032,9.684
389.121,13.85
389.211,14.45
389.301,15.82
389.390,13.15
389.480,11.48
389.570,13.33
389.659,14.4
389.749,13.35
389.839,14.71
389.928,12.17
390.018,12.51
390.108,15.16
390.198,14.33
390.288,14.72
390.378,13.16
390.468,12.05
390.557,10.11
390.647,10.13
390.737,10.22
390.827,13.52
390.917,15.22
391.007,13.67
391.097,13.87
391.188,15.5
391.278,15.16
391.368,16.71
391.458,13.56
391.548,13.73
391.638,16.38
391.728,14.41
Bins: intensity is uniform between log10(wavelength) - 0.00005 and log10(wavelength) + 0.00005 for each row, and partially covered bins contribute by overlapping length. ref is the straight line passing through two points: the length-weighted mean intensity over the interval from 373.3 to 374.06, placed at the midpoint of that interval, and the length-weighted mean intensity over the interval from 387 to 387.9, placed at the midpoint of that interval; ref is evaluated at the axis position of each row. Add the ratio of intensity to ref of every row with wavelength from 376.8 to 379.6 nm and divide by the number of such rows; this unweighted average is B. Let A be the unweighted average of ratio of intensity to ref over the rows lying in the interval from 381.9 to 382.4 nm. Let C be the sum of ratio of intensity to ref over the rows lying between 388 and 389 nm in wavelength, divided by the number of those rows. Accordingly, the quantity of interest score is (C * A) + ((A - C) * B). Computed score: 1.1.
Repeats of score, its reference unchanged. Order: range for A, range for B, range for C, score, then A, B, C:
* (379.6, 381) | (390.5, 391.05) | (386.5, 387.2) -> 1.7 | 1.32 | 0.87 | 1.20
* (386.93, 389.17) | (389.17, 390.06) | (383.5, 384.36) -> 0.9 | 0.96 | 0.99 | 0.75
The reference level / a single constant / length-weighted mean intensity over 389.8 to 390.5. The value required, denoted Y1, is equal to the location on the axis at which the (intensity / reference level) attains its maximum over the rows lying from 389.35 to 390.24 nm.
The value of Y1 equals 390.108 nm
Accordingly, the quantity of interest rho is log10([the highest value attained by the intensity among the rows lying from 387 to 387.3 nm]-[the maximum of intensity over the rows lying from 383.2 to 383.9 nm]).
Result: 0.69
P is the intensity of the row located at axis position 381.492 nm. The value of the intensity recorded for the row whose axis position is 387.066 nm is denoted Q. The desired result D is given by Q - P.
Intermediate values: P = 12.1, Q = 14.11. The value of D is 2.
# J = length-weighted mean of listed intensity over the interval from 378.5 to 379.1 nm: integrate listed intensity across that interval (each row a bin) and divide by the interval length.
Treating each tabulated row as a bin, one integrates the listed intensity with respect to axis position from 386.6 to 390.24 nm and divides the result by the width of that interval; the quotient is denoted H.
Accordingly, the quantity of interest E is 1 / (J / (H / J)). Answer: 0.070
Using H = 13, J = 13.7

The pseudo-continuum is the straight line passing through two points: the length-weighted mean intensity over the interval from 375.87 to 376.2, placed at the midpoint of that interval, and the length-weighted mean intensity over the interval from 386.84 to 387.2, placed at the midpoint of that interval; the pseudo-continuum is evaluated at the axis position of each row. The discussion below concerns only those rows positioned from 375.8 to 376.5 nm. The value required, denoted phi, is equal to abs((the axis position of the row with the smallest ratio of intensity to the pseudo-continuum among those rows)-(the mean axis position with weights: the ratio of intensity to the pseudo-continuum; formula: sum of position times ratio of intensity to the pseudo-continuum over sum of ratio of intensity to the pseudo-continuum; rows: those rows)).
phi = 0.31 nm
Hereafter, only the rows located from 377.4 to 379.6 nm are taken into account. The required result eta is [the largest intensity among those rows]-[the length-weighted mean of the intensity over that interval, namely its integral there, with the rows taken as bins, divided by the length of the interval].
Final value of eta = 4.3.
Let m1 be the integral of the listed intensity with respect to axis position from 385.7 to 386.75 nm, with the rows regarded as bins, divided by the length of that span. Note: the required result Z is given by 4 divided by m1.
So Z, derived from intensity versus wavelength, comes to 0.281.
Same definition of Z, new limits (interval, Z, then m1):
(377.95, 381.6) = 0.281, 14.2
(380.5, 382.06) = 0.287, 13.9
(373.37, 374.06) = 0.469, 8.5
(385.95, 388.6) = 0.288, 13.9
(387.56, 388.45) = 0.305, 13.1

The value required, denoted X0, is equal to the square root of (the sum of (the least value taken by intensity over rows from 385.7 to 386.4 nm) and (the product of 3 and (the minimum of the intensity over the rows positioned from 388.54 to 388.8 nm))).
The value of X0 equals 5.76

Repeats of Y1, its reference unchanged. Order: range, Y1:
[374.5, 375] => 374.787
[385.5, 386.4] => 386.354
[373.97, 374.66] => 374.012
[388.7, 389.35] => 389.301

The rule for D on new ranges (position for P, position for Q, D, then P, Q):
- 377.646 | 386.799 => 1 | 13.51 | 14.21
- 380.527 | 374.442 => -9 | 19.26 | 9.993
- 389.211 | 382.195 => -3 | 14.45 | 11.27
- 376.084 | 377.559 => 6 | 10.57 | 16.92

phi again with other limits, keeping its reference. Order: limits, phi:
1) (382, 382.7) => 0.30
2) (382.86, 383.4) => 0.15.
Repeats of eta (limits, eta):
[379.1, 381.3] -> 5.1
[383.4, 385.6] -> 5.7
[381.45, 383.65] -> 4.2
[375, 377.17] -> 3.9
